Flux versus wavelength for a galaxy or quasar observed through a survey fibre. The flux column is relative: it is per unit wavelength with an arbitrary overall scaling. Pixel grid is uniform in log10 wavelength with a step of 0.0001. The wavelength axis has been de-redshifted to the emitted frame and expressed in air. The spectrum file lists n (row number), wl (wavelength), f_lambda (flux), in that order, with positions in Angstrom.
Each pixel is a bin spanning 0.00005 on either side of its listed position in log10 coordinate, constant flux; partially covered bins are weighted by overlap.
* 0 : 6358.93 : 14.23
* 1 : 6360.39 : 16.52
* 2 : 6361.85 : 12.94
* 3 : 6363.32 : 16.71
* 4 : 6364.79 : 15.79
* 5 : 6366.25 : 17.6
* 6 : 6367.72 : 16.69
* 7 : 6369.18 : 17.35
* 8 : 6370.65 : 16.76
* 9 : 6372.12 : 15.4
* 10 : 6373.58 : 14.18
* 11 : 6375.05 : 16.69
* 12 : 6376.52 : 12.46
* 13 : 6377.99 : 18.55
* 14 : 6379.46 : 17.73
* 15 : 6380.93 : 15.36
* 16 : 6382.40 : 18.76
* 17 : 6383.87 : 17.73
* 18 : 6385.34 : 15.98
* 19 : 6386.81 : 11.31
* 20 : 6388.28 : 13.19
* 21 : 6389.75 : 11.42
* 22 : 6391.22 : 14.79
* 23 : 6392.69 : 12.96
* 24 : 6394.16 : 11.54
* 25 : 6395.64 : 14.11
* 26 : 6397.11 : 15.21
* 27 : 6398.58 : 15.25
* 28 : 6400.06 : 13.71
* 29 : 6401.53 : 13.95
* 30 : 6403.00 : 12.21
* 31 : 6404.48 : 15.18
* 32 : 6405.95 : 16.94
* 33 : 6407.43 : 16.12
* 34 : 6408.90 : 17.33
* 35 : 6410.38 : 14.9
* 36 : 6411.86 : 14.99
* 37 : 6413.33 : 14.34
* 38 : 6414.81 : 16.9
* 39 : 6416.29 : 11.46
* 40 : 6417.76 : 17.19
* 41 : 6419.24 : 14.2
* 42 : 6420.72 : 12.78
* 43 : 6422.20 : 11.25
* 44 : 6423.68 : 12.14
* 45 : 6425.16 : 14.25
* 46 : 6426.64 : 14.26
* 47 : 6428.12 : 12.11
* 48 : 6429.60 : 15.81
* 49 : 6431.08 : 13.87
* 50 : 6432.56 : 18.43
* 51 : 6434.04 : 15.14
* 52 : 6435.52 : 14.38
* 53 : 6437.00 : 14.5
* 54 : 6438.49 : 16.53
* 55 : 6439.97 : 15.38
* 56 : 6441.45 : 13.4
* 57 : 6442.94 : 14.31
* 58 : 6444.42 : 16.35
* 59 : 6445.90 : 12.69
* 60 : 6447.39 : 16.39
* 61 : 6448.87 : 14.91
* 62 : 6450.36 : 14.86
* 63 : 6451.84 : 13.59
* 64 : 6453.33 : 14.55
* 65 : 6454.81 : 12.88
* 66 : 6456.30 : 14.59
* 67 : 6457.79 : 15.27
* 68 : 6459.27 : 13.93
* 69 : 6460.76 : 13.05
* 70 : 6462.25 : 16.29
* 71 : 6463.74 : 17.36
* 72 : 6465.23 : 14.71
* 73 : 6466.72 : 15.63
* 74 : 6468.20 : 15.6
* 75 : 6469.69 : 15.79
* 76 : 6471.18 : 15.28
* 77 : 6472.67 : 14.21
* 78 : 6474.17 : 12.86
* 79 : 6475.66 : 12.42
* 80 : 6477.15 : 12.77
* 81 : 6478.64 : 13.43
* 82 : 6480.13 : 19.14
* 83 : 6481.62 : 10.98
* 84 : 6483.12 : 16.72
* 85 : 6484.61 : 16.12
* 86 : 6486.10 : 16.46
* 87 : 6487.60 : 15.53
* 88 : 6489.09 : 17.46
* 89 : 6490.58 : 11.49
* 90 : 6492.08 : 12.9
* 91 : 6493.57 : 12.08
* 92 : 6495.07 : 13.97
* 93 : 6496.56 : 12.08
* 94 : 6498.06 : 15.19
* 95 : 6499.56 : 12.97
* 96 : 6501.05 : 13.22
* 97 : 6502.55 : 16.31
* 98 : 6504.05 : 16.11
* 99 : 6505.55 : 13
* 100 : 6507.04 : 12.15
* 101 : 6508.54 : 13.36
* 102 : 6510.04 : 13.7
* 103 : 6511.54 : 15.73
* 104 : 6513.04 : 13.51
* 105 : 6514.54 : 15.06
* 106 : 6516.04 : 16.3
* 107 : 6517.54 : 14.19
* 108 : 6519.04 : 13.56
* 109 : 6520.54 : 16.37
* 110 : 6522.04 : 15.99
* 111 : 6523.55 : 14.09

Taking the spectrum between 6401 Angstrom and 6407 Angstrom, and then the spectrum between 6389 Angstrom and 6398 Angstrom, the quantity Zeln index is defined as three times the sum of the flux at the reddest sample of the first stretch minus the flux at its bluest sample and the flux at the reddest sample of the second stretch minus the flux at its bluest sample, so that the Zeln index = 20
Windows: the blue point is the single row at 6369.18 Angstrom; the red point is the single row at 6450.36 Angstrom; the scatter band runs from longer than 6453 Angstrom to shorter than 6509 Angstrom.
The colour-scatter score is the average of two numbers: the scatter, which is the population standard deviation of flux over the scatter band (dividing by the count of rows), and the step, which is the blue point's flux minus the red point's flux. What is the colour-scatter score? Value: 2.2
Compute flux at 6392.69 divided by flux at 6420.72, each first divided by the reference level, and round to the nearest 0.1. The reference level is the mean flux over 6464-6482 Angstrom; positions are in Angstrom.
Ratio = 1.0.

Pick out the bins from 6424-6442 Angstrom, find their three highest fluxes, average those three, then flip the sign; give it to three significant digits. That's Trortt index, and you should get -16.9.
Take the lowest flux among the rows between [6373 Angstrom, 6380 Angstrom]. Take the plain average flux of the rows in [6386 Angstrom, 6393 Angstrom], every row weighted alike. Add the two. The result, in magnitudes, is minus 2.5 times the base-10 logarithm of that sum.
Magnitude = -3.50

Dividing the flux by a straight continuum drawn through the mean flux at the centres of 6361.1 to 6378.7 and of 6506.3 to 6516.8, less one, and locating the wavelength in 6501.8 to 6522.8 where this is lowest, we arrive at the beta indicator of 6507.04 Angstrom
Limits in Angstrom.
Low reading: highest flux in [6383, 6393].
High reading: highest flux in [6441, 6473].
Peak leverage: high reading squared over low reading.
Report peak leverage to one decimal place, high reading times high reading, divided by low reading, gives 17.0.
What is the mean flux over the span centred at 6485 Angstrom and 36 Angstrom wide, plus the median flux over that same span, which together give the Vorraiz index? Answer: 28.5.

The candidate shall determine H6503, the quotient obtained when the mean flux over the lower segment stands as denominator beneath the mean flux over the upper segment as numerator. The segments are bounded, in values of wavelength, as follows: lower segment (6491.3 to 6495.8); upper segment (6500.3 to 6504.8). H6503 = 1.17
